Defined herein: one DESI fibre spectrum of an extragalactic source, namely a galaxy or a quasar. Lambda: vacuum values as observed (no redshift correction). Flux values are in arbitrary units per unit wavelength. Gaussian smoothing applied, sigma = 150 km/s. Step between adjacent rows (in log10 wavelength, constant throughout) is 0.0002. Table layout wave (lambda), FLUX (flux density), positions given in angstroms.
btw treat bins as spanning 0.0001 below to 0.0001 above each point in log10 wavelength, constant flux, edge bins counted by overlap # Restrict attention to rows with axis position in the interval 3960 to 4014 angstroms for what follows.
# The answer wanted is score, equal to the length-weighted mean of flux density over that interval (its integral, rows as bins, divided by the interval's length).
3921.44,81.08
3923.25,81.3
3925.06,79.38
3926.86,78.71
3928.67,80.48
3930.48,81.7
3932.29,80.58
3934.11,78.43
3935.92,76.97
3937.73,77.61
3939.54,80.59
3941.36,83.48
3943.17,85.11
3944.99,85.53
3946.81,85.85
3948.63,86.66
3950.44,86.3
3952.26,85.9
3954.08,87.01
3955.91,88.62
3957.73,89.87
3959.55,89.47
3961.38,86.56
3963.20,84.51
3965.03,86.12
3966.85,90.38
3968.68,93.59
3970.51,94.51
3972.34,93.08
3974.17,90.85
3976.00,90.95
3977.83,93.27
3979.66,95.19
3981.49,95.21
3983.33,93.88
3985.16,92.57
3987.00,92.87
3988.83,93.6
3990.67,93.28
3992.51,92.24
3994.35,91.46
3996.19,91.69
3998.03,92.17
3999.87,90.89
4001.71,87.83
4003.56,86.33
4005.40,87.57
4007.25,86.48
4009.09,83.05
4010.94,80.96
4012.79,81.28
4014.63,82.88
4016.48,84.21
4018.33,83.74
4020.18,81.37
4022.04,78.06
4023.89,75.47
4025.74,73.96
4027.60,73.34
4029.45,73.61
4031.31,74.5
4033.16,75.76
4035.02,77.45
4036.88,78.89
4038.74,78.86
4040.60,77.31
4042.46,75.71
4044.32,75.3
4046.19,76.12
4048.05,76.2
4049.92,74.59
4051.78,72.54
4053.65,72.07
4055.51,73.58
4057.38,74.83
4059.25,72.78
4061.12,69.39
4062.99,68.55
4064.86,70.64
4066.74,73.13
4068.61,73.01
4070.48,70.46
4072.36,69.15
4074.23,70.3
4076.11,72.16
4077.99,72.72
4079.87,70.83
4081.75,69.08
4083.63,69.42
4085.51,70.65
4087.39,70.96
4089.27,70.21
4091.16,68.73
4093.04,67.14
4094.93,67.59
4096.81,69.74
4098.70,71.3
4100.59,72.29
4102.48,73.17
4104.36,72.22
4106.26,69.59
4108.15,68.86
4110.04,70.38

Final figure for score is 90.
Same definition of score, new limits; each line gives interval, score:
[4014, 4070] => 76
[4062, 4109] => 70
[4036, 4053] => 76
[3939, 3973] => 88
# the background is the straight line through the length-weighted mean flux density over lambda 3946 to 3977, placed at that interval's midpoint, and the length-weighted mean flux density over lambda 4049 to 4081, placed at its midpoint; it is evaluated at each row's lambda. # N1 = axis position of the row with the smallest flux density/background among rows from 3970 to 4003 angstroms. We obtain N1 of 3974.17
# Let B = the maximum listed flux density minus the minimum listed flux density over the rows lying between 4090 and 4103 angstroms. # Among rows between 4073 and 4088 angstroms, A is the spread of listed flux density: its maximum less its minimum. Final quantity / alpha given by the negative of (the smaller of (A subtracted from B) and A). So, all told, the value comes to -2.4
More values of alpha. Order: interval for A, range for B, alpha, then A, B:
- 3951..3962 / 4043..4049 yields 3.1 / 4.0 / 1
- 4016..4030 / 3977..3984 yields 8.9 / 10.9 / 2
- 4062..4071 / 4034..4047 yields 1.0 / 4.6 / 4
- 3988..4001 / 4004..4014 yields -2.7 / 2.7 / 7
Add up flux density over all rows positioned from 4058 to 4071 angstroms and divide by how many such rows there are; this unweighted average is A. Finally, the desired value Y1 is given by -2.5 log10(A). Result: -4.63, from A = 71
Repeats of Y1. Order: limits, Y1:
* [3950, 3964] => -4.85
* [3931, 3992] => -4.86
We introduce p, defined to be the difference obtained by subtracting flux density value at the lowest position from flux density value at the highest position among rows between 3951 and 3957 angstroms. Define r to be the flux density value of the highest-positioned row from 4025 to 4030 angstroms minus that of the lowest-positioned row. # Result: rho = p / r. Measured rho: -7.8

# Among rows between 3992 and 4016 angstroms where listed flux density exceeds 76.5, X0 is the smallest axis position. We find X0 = 3992.51 angstroms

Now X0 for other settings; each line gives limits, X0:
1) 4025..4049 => 4035.02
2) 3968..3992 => 3968.68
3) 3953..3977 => 3954.08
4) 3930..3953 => 3930.48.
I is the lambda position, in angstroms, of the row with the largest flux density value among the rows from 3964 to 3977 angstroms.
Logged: 3970.51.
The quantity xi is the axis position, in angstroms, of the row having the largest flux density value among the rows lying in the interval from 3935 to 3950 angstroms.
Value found 3948.63 angstroms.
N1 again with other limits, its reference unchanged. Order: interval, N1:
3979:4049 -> 4027.60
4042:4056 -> 4053.65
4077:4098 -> 4093.04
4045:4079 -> 4062.99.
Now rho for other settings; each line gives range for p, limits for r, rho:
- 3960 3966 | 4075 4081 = 0.3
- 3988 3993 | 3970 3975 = 0.4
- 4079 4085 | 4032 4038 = -0.5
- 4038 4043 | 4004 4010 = 0.7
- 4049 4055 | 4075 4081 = 1.9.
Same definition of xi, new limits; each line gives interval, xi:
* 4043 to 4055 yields 4048.05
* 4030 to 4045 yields 4036.88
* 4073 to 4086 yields 4077.99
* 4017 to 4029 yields 4018.33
